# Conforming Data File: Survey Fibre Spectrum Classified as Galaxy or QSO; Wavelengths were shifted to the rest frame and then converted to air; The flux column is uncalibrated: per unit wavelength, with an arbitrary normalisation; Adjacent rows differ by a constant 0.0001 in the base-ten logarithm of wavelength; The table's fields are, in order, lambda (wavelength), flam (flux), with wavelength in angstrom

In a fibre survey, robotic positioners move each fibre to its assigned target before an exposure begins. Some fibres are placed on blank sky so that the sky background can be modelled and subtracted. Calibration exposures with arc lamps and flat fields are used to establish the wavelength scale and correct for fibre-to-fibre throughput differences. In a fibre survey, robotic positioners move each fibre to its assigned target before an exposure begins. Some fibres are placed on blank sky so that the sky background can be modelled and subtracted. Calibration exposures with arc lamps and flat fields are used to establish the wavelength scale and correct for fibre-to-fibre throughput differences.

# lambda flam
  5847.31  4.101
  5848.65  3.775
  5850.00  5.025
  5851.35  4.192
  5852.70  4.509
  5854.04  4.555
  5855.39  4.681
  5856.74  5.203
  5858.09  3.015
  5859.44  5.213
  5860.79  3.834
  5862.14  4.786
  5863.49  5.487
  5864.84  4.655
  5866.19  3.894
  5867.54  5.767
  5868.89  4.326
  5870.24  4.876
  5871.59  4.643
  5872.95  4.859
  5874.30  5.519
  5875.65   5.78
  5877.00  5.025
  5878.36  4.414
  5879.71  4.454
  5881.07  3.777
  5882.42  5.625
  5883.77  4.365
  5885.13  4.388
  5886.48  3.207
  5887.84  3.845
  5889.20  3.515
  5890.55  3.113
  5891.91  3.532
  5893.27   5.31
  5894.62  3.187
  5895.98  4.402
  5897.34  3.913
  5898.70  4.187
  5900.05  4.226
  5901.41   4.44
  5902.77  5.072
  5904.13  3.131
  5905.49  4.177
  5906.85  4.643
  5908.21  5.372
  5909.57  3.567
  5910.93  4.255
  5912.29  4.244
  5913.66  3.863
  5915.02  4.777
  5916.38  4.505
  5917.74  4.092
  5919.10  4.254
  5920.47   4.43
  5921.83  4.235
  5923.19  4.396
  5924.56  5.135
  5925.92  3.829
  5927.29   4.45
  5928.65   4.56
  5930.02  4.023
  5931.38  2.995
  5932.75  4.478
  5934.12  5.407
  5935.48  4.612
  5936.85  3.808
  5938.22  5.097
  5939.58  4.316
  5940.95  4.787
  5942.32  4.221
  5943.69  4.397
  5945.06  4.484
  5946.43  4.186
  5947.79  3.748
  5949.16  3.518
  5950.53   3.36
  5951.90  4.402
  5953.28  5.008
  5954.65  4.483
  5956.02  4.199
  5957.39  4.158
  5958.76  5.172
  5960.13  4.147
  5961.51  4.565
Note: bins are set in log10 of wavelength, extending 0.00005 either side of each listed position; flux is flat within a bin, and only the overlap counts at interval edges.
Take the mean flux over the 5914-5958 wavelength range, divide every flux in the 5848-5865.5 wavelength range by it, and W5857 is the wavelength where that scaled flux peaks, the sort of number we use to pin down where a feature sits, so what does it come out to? 5863.49 angstrom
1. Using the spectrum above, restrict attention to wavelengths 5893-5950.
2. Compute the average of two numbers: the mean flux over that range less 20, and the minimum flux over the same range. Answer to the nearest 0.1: -6.4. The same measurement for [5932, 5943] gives -5.8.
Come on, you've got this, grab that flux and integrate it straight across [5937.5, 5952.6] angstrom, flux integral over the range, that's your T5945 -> 64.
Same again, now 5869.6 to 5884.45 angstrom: 72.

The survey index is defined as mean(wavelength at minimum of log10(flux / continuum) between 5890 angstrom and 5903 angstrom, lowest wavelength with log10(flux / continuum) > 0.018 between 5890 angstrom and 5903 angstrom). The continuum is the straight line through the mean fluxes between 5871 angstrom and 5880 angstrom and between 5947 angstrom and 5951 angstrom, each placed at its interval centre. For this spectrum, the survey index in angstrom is 5891.9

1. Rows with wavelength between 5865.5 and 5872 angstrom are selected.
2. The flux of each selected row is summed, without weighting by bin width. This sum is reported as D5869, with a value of 23.5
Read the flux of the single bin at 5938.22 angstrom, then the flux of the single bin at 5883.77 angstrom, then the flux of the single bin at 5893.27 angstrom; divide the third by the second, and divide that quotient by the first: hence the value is 0.239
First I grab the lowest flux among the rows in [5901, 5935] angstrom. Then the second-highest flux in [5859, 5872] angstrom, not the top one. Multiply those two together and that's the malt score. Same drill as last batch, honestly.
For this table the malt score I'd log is 16.4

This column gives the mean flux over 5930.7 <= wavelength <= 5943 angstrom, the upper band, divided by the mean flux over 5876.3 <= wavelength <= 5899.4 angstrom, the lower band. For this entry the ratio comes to 1.07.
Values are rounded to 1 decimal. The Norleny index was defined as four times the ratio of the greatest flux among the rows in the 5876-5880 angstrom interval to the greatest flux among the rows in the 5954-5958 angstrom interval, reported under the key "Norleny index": 4.5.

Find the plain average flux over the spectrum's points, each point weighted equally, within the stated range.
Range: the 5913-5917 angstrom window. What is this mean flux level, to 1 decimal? 4.4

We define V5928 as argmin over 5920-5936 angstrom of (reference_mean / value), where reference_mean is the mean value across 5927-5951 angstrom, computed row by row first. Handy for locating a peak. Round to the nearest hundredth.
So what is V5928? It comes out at 5934.12 angstrom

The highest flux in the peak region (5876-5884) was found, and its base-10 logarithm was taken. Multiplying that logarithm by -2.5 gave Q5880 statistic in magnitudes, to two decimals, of -1.88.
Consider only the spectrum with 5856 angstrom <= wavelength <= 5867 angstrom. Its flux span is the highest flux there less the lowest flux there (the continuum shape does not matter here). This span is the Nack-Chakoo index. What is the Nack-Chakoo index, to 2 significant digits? 2.5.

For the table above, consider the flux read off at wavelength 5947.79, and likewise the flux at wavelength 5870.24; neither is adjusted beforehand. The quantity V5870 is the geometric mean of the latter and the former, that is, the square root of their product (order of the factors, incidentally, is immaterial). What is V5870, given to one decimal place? 4.3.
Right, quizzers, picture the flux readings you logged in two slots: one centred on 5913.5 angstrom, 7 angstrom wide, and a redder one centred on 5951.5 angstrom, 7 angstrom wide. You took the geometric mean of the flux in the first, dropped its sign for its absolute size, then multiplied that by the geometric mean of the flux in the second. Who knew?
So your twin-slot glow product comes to 17.7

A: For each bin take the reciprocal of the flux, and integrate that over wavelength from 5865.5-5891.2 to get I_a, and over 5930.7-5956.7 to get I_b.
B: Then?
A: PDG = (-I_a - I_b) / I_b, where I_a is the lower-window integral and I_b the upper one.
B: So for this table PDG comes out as -1.96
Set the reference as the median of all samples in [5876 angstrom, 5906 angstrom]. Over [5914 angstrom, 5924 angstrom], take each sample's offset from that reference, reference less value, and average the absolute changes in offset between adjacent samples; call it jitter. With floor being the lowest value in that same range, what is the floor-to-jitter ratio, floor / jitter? 18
